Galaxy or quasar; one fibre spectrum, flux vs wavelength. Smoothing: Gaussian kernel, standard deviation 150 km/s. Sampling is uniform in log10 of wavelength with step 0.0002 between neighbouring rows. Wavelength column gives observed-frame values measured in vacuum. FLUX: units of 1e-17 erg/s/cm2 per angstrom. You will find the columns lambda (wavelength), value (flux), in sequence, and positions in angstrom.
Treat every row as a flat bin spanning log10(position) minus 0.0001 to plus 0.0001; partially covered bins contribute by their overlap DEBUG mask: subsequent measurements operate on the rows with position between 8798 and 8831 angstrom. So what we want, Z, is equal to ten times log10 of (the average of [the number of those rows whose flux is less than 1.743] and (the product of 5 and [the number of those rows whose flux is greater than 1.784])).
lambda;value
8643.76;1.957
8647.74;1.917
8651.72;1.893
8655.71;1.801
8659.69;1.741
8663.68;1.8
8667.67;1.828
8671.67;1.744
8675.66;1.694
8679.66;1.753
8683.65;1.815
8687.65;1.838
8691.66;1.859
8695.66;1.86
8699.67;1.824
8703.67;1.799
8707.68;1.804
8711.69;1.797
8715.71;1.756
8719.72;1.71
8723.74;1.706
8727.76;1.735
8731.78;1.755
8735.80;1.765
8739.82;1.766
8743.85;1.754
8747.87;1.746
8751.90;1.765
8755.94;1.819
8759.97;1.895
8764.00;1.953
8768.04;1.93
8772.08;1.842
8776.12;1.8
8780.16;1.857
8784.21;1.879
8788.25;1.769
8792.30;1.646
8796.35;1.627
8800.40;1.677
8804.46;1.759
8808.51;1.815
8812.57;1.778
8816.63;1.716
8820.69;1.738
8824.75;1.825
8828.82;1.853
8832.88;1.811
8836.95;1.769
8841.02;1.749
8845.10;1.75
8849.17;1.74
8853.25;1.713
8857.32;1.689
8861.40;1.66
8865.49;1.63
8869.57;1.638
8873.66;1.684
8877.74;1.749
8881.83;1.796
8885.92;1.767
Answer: 10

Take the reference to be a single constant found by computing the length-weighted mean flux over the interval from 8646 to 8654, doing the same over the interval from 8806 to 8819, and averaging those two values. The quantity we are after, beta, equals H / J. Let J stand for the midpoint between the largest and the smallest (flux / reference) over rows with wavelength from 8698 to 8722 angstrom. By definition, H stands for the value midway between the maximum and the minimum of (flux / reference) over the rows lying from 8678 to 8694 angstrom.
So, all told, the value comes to 1.02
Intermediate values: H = 0.98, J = 0.96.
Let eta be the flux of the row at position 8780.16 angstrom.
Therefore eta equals 1.857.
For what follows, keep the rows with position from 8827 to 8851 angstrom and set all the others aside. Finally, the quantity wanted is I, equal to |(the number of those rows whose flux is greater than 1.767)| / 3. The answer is 1.0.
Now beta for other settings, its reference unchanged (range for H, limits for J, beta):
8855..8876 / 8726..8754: 0.95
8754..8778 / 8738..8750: 1.07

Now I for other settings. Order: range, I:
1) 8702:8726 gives 1.0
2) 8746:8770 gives 1.3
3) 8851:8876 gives 0.0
